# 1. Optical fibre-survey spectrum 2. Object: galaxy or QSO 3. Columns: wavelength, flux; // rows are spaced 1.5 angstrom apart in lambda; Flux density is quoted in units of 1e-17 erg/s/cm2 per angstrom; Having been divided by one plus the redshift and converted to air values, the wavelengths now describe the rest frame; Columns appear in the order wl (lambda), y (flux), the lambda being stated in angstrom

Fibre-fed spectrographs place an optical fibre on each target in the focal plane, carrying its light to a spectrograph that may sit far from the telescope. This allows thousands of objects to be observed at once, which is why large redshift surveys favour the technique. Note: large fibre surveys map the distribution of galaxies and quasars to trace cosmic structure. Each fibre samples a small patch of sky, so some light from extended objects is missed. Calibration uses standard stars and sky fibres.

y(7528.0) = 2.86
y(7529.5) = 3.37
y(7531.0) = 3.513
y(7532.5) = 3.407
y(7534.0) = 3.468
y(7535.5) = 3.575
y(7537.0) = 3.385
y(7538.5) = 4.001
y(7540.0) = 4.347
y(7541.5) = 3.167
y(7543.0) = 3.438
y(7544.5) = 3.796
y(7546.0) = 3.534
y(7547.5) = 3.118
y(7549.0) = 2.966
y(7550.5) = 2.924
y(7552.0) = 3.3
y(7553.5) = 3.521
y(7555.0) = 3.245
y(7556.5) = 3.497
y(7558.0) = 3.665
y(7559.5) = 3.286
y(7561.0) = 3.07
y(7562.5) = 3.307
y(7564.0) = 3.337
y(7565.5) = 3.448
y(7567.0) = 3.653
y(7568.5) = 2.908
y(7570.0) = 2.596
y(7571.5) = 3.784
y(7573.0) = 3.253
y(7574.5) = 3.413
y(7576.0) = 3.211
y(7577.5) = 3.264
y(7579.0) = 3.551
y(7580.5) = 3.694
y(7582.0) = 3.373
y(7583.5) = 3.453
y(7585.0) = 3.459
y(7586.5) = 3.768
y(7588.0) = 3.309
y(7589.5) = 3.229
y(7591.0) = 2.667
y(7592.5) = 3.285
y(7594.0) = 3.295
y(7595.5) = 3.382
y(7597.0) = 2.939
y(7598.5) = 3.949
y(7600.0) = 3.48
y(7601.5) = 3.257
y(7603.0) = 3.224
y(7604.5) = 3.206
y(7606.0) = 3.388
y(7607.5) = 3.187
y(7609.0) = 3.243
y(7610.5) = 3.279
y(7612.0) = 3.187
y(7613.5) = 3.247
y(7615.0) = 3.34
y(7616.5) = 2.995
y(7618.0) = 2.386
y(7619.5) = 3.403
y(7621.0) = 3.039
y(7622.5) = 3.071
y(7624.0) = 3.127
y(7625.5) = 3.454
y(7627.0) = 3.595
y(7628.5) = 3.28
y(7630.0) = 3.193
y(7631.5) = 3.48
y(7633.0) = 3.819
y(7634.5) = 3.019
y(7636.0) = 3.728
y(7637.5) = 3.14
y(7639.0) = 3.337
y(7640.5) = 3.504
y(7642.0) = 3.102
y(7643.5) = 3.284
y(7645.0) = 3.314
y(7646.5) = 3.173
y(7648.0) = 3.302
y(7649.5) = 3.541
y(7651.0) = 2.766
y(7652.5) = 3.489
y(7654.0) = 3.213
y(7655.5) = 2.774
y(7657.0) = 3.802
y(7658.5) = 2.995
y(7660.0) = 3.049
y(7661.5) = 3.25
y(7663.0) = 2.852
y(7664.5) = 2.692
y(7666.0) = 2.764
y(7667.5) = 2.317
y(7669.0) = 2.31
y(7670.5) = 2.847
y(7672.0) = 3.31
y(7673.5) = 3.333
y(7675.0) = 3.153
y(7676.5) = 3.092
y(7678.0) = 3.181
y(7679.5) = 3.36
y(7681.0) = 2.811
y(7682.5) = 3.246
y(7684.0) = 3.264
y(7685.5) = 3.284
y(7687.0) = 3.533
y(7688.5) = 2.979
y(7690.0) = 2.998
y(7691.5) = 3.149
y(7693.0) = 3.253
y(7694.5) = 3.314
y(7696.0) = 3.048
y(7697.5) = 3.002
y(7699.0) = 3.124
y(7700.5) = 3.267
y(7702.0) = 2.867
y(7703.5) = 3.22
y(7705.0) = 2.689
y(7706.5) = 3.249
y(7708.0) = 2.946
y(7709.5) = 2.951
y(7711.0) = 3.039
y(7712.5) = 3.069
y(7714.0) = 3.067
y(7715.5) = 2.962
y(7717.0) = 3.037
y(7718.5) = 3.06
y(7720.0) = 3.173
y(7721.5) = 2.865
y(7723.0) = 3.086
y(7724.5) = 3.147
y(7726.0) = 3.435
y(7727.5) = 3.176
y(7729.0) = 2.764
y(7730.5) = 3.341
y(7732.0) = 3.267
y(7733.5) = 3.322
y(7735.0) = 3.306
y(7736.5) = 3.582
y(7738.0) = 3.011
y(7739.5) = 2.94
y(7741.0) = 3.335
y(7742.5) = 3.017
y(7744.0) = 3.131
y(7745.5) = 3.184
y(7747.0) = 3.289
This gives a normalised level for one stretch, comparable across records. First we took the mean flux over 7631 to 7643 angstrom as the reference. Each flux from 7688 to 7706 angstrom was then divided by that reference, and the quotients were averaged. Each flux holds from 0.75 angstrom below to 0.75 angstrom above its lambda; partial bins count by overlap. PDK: 0.91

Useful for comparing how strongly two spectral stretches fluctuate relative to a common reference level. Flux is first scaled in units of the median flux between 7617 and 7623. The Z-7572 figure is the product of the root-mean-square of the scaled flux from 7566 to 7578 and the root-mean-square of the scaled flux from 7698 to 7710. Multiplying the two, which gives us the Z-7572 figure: 1.07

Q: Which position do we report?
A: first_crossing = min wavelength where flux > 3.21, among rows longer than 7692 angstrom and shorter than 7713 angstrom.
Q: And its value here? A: 7693.0 angstrom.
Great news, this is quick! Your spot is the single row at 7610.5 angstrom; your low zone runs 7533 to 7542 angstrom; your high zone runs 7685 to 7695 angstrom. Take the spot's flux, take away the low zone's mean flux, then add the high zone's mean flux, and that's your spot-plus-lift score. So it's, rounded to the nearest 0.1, 2.8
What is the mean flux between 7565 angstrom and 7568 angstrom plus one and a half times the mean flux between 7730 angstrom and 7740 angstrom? 8.4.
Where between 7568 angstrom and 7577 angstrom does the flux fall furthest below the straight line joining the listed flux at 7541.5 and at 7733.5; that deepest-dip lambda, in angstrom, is 7570.0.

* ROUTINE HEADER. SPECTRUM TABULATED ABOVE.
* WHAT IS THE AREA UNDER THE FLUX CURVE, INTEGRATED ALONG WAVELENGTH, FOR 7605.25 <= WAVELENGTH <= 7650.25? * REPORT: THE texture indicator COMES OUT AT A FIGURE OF 147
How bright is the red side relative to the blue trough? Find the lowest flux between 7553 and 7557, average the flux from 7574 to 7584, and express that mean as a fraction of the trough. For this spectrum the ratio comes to 1.05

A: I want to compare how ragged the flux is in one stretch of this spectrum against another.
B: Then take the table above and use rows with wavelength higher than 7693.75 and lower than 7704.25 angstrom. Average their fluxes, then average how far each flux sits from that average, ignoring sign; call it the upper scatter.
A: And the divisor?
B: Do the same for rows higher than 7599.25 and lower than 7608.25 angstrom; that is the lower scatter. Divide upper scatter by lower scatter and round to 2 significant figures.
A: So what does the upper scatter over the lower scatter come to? 1.3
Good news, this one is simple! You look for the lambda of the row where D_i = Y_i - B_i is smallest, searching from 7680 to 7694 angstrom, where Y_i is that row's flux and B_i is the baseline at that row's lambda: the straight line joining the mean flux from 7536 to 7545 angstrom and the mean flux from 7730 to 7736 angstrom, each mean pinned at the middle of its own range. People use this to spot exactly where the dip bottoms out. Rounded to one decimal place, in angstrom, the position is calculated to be 7681.0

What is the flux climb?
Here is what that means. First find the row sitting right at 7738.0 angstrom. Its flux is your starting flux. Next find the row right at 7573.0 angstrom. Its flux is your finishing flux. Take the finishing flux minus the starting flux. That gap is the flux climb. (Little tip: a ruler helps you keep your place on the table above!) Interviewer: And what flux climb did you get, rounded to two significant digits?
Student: 0.24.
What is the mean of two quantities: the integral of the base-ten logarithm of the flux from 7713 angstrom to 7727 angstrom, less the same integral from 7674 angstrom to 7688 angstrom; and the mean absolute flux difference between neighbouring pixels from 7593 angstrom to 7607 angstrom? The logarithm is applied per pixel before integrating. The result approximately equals 0.04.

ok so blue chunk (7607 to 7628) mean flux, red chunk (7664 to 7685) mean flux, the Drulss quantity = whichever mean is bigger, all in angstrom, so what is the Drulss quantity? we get 3.18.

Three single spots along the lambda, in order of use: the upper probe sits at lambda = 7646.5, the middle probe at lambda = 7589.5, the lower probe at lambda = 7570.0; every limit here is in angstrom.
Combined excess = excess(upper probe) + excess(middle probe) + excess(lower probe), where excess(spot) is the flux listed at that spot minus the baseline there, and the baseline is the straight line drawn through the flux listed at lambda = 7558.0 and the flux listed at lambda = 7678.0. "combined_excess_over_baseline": -1.5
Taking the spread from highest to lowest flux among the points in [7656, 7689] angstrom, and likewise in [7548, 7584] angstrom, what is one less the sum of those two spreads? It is -1.68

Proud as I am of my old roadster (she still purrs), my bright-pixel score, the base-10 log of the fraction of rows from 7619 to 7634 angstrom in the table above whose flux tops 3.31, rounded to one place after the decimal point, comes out -0.3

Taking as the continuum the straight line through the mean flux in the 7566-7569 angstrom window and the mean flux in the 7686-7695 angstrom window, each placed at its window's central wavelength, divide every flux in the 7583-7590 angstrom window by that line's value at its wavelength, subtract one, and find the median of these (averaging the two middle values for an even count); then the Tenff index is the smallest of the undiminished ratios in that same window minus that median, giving 0.93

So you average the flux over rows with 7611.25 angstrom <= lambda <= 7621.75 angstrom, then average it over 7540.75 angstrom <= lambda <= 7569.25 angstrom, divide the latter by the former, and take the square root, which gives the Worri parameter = 1.04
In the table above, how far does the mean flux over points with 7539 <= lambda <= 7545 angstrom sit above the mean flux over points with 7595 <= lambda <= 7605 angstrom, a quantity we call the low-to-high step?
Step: 0.34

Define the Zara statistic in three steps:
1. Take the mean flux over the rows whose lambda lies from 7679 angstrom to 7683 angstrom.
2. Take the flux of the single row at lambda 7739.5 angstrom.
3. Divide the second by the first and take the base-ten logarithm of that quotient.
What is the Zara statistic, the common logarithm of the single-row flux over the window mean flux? -0.03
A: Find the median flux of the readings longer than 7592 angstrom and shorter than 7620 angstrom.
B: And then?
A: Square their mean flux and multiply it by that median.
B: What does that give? 34.3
